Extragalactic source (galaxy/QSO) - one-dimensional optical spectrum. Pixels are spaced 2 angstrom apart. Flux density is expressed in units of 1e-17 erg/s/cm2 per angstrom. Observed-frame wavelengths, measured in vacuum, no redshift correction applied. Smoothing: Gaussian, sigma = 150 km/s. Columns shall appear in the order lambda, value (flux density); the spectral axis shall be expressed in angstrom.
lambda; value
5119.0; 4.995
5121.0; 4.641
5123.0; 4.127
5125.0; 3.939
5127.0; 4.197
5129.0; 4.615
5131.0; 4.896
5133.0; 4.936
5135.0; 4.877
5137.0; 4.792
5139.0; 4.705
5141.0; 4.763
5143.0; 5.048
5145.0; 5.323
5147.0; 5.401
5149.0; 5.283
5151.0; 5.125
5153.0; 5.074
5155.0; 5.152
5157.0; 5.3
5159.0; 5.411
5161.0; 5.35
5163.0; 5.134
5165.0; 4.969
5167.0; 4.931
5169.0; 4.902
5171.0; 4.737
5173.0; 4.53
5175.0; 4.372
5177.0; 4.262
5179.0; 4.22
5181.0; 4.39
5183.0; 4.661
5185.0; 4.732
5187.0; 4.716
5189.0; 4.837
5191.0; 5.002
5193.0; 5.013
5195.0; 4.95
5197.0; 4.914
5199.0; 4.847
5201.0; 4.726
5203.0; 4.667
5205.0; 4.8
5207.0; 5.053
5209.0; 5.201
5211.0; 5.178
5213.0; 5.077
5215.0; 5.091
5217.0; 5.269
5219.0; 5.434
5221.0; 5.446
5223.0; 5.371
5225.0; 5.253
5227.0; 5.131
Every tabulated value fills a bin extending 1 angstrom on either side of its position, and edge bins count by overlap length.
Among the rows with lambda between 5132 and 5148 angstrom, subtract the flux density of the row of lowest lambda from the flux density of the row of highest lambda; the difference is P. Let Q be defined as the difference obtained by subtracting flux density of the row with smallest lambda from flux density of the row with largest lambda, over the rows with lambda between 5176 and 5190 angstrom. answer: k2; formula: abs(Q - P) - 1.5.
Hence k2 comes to -1.39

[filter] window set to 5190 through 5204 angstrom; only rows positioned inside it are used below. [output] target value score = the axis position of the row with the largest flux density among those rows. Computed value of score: 5193.0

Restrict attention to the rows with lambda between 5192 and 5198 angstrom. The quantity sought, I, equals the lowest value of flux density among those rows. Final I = 4.914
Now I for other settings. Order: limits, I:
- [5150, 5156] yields 5.074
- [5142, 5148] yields 5.048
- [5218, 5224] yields 5.371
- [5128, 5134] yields 4.615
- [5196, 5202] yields 4.726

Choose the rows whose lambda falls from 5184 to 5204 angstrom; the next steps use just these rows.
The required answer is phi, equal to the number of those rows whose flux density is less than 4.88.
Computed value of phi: 6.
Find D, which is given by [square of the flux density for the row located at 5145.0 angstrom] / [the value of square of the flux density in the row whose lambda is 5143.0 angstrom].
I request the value 1.11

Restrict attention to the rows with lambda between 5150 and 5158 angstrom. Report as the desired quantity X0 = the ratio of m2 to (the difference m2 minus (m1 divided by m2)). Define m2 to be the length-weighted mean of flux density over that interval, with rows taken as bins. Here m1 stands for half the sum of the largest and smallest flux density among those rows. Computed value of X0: 1.24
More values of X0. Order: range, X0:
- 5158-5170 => 1.25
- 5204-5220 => 1.24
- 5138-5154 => 1.24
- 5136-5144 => 1.26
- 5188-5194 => 1.25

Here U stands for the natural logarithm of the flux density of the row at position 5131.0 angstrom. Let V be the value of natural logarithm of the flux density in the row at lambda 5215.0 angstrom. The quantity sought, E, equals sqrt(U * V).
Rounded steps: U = 1.59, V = 1.63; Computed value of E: 1.61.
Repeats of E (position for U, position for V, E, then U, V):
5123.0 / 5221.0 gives 1.55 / 1.42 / 1.69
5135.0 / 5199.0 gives 1.58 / 1.58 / 1.58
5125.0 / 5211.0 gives 1.50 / 1.37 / 1.64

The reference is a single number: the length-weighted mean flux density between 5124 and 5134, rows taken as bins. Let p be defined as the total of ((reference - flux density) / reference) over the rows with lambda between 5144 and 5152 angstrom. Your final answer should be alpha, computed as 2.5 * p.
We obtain -1.7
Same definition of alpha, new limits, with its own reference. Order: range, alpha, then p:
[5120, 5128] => 0.6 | 0.26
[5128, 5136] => -0.7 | -0.28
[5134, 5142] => -0.6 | -0.24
